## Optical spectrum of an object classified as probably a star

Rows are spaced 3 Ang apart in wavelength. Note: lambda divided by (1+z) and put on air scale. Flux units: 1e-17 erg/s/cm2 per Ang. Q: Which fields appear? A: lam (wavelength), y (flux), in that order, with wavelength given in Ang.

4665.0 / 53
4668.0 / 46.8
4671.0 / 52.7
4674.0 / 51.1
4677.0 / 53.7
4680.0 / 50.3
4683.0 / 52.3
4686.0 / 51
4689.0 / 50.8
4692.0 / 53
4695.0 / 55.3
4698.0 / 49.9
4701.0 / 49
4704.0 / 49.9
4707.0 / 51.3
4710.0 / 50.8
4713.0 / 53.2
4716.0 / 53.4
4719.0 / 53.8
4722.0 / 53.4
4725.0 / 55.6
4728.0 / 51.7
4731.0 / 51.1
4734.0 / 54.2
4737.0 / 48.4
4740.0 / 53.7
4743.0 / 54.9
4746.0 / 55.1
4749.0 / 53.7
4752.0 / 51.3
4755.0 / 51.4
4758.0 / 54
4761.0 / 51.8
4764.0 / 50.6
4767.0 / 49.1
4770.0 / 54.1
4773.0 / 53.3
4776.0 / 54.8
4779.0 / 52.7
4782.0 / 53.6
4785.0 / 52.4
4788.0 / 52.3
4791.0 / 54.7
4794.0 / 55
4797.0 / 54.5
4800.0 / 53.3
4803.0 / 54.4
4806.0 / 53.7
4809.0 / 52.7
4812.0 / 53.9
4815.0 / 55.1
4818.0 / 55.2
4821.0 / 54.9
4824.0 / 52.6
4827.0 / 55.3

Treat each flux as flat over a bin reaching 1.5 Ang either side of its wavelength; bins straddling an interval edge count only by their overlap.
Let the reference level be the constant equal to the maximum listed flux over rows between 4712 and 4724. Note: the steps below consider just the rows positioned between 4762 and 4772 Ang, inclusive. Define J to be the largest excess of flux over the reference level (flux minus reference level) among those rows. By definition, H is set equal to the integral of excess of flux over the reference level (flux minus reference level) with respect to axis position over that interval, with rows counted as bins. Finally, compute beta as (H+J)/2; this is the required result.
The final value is -11.9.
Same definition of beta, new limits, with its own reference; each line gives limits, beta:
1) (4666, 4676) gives -17.0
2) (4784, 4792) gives -2.4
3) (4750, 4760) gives -7.5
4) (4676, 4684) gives -7.3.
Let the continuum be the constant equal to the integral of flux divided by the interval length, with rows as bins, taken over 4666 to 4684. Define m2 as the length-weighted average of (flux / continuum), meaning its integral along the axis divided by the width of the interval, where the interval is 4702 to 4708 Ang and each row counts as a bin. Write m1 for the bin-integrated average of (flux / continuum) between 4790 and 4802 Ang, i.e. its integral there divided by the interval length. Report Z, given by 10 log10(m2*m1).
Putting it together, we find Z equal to 0.20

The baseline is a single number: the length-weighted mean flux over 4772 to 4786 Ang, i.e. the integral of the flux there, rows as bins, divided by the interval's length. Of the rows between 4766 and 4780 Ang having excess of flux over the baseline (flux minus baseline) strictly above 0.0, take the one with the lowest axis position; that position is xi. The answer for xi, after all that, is 4770.0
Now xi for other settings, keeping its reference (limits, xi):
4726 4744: 4734.0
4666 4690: 4677.0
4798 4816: 4803.0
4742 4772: 4743.0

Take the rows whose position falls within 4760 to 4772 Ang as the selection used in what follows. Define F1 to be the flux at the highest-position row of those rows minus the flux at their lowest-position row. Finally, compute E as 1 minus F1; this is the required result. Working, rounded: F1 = 2.3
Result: -1.3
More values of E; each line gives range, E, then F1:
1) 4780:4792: -0.1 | 1.1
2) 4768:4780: 2.4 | -1.4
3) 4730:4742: -1.6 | 2.6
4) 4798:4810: 1.6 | -0.6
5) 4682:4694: 0.3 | 0.7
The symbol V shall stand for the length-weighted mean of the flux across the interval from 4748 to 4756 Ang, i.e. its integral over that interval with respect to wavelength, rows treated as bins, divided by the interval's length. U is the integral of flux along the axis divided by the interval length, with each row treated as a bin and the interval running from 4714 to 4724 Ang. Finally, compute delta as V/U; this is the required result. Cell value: 0.97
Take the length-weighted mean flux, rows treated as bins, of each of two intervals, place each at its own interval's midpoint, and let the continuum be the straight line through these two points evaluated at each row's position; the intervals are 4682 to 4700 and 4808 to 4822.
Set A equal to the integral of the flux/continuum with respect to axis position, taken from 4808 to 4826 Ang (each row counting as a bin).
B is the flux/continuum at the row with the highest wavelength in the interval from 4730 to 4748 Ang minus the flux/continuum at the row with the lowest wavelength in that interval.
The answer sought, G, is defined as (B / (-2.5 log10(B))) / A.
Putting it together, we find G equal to 0.0014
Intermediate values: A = 18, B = 0.07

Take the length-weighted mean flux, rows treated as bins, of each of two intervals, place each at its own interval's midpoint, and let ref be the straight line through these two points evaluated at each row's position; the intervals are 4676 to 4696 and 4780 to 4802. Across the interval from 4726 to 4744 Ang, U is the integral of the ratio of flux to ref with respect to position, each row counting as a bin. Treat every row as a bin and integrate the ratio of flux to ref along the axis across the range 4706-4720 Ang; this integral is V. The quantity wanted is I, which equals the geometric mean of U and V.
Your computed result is 15.8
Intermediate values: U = 17.8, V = 14.0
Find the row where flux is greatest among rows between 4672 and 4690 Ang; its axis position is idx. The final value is 4677.0 Ang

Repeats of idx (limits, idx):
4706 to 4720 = 4719.0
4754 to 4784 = 4776.0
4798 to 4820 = 4818.0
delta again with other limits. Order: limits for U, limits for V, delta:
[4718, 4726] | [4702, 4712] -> 0.94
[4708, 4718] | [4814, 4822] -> 1.05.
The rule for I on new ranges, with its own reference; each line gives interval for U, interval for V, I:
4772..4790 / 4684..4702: 17.8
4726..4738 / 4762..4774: 11.7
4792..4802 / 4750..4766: 12.5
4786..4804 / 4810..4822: 14.8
